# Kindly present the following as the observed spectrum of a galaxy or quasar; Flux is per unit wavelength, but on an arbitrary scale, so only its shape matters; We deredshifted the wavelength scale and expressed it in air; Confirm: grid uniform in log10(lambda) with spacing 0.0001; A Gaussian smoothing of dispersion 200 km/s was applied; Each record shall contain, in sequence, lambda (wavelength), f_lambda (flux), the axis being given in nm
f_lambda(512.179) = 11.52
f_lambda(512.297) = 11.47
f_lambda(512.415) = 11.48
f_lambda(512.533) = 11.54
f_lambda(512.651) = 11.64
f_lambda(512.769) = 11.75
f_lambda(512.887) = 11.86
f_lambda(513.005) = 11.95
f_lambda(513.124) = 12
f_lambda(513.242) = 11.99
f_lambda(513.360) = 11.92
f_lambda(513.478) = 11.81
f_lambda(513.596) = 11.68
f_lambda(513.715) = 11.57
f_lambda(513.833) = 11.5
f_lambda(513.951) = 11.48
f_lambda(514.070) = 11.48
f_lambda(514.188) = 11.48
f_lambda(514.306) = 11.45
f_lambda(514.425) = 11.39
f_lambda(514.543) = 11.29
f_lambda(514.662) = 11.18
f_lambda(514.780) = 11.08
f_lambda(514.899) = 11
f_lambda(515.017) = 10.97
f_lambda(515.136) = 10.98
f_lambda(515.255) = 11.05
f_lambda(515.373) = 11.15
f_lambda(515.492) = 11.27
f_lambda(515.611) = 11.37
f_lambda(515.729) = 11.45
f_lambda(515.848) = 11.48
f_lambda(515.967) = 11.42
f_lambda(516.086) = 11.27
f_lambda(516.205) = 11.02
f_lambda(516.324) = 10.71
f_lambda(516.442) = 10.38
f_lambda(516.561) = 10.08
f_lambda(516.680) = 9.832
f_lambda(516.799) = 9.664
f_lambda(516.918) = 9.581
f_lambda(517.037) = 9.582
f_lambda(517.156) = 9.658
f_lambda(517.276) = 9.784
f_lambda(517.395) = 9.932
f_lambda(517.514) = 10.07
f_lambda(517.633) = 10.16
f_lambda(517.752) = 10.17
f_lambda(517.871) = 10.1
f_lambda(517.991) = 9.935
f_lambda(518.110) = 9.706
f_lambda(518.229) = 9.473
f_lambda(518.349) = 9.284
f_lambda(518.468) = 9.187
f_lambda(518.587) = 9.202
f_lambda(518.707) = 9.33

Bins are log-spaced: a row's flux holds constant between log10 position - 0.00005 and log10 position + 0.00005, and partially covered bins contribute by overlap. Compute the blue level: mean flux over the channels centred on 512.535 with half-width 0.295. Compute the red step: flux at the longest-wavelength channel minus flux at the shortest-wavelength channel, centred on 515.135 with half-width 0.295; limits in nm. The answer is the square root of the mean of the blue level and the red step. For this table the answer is 2.42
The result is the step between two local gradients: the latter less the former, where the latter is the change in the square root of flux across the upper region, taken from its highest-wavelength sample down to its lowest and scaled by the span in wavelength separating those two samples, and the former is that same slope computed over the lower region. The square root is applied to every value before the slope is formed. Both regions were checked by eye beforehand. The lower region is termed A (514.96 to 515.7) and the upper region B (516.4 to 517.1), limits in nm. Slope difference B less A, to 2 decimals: -0.31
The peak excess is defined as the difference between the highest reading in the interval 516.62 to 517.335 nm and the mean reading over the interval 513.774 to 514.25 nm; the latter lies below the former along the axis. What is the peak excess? -1.7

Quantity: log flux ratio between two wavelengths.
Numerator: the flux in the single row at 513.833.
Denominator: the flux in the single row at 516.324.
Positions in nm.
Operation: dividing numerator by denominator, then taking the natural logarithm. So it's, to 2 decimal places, 0.07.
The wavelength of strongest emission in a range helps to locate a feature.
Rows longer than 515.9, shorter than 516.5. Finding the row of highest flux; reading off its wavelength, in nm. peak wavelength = 515.967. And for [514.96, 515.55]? 515.492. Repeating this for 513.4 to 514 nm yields 513.478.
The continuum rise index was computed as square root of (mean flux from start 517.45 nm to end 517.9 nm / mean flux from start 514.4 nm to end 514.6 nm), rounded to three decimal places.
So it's 0.945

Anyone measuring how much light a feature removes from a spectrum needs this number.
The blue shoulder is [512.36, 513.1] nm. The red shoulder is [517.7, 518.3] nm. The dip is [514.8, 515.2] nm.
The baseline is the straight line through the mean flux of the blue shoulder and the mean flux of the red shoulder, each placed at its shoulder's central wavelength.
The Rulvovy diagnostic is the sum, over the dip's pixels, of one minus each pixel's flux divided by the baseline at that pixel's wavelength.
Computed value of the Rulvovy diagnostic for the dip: -0.022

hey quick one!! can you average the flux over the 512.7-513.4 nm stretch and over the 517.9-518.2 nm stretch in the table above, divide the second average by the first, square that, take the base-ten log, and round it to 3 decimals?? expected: -0.168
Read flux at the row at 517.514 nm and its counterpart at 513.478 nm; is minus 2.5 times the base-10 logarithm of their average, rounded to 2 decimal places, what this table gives -2.60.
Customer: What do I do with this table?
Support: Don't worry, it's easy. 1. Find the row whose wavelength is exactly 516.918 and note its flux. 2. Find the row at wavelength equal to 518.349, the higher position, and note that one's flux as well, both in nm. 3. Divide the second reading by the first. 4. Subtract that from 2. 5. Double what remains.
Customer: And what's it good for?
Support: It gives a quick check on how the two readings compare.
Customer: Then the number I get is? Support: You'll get 2.06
